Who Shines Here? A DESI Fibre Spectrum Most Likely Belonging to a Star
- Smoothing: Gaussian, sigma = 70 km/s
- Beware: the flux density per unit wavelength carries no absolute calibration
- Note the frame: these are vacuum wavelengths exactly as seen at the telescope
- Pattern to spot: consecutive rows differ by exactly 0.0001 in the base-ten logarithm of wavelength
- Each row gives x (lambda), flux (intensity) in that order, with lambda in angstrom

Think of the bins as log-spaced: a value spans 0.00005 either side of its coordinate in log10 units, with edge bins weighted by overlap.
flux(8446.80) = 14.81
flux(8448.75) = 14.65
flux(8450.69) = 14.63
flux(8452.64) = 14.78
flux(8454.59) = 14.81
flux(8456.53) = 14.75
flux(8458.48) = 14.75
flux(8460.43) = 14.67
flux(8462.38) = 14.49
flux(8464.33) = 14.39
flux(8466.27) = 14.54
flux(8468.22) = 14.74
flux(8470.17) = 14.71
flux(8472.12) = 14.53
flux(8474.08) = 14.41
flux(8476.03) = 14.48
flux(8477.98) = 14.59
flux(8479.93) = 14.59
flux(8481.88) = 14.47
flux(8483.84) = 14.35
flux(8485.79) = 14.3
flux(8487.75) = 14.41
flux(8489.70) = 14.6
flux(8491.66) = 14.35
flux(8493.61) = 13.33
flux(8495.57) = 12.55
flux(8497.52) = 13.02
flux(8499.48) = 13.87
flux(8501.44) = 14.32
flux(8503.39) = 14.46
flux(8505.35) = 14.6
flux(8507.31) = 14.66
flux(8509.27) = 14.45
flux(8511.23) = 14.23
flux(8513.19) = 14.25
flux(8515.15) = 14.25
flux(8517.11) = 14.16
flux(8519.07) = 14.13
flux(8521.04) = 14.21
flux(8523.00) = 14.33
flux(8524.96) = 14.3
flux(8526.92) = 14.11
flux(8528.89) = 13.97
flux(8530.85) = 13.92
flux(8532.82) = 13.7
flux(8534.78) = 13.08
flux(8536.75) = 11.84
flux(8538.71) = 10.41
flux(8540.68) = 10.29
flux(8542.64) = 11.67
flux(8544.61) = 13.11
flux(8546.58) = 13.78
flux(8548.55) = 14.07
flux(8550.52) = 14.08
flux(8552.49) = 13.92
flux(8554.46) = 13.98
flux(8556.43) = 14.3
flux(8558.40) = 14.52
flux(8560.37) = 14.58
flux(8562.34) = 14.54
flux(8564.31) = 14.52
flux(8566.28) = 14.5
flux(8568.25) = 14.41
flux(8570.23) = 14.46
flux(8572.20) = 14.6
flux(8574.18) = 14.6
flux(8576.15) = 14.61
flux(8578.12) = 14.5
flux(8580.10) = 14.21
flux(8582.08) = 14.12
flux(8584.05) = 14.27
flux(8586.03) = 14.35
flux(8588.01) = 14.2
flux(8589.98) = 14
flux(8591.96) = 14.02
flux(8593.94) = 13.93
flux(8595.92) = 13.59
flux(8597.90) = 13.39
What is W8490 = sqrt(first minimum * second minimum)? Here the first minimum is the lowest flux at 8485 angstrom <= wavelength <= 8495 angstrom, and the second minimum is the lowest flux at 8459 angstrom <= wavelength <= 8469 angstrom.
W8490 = 13.8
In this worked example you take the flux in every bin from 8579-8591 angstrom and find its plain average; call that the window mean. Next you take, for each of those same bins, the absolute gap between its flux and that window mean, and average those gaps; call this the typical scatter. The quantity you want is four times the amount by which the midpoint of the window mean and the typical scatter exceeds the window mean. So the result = -28.2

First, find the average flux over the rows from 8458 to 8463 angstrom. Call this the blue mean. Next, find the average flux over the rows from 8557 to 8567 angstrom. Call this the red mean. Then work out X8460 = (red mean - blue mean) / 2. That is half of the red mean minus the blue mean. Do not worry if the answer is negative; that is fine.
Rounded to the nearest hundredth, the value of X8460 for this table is -0.05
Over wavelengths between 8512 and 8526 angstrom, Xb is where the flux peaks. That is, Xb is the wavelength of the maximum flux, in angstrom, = 8523.00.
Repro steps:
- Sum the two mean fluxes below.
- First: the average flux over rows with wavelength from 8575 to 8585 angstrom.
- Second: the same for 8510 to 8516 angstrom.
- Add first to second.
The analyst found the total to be 28.6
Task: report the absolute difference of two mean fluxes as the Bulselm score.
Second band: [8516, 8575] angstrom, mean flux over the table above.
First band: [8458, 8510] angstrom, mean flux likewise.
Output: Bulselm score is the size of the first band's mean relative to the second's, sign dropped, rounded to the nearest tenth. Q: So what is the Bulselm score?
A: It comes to 0.6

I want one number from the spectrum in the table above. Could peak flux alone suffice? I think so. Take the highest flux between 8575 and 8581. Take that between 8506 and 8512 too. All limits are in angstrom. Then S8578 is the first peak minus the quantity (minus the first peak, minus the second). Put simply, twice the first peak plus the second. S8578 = 43.9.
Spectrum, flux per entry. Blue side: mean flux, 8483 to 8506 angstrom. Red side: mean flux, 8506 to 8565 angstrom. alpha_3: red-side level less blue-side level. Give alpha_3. -0.3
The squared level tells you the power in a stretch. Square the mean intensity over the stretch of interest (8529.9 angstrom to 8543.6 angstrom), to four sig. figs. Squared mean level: 147.1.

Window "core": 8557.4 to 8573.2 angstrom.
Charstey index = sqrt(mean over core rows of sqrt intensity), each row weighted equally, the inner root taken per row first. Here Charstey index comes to 1.95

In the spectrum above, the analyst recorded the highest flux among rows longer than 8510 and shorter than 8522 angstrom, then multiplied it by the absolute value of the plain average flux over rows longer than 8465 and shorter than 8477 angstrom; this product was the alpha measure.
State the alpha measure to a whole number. 208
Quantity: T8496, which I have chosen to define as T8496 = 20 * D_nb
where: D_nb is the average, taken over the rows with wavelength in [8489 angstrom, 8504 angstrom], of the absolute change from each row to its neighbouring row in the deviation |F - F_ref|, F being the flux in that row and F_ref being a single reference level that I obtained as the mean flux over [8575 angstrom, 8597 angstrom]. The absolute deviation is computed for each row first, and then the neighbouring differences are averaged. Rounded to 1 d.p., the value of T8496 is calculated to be 9.4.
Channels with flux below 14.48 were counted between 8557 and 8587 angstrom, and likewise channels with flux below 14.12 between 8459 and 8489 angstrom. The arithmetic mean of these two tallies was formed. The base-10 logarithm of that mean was 0.48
